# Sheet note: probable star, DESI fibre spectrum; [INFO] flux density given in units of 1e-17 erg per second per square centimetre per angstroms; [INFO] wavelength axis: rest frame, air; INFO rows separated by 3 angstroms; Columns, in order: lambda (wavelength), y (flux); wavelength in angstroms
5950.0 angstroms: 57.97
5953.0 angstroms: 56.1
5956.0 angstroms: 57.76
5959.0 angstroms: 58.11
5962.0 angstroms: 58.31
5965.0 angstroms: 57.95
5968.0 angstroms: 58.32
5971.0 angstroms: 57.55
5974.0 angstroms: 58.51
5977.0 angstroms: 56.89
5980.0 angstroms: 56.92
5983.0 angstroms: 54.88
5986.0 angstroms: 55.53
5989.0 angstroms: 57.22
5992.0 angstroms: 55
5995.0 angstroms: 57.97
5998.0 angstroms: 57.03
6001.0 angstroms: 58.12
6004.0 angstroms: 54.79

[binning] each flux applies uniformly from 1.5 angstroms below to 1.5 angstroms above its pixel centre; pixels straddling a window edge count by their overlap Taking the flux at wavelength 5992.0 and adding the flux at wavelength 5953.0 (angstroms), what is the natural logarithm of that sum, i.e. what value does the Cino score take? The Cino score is 4.71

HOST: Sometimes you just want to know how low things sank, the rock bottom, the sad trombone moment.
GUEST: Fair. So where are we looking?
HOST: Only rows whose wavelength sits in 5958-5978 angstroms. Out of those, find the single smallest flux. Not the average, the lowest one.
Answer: 56.89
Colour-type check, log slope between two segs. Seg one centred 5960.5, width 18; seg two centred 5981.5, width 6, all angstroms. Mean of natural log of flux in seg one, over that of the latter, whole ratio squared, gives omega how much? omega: 1.016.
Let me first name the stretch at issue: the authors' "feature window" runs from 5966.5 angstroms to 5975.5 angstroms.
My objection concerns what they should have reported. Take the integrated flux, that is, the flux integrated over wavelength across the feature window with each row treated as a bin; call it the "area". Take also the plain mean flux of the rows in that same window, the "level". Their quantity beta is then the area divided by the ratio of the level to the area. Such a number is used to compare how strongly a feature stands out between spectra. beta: 4708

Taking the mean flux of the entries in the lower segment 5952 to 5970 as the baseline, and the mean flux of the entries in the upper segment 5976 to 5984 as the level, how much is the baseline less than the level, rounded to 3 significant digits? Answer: -1.53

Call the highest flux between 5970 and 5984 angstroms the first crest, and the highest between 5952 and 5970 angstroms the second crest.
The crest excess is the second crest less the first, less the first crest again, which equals -58.7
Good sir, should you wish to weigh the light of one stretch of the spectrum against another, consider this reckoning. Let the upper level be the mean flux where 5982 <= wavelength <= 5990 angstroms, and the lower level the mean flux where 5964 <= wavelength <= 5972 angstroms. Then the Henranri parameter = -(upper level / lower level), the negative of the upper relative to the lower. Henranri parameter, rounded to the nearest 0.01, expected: -0.96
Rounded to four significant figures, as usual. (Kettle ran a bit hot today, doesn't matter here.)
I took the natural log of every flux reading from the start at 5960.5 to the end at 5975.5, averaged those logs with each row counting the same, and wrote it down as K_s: 4.063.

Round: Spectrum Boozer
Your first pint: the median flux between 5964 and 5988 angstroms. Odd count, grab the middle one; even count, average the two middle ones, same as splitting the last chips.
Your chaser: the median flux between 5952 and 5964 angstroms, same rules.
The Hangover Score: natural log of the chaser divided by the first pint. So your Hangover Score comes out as 0.012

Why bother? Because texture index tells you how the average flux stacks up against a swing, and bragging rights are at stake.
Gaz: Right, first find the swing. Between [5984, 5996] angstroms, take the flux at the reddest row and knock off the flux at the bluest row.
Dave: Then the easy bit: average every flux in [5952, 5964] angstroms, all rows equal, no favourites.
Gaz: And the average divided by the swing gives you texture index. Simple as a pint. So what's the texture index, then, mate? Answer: 24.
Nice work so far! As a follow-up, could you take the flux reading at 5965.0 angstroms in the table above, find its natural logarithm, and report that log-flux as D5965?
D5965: 4.06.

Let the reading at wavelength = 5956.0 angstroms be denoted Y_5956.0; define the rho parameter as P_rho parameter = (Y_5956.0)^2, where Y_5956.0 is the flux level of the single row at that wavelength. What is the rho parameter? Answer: 3336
